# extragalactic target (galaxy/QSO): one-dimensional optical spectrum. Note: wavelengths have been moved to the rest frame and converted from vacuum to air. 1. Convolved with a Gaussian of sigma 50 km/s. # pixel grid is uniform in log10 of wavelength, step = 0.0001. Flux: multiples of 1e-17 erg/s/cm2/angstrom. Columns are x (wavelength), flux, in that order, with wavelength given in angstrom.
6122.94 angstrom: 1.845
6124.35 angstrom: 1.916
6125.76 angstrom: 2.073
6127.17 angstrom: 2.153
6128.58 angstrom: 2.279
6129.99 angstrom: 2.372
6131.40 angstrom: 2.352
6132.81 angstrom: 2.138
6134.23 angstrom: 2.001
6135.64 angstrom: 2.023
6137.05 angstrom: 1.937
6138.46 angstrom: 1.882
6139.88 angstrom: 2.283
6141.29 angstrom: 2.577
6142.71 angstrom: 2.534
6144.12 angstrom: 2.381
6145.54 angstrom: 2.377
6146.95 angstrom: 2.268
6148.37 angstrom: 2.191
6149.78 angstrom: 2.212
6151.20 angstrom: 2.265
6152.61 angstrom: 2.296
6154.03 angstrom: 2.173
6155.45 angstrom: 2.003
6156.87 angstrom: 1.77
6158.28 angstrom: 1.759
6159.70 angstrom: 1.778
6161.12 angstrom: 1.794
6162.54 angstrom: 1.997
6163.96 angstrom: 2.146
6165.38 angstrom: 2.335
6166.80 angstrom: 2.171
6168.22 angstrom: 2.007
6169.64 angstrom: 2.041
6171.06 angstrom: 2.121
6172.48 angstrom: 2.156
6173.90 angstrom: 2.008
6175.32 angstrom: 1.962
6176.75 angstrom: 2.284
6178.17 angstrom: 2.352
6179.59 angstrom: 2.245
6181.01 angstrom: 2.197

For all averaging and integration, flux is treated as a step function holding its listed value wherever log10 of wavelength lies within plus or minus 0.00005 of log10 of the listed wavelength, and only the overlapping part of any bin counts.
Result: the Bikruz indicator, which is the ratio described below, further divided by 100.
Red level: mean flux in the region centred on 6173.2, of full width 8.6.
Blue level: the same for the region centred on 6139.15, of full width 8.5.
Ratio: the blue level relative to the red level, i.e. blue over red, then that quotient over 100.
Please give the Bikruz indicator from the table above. 0.0105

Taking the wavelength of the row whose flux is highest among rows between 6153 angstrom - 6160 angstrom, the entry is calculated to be 6154.03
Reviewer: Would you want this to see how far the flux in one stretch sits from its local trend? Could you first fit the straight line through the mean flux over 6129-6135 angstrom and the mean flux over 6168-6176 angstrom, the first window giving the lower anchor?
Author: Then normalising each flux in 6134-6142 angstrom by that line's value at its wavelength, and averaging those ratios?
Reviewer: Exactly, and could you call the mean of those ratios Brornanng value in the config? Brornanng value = 0.97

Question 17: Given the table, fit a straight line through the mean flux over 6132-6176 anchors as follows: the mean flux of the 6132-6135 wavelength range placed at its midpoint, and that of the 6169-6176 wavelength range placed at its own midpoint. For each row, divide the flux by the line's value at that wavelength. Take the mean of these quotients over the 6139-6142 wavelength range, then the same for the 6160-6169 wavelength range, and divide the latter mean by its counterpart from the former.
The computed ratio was 0.86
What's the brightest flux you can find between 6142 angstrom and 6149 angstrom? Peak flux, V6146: 2.534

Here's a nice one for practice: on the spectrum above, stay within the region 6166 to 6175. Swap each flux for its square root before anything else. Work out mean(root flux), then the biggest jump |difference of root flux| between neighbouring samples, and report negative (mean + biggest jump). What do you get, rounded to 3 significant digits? -1.50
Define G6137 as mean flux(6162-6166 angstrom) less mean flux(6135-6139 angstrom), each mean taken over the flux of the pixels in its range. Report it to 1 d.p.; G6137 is 0.2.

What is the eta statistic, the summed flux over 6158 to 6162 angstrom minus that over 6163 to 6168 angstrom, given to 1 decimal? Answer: -1.3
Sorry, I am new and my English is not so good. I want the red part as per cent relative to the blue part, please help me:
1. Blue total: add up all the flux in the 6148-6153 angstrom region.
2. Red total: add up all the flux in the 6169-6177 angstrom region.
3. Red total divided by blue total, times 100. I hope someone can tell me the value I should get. 140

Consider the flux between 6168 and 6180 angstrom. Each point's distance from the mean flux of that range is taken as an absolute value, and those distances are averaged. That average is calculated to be 0.114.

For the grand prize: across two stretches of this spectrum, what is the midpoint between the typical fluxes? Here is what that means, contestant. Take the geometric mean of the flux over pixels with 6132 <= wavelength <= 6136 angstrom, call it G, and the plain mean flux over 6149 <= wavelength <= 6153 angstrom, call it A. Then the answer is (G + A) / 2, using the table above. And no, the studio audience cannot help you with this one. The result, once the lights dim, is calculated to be 2.16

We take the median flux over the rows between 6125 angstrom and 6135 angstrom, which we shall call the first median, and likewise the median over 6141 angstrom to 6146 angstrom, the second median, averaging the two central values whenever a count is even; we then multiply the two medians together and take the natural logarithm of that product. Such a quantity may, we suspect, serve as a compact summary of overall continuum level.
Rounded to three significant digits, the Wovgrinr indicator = 1.67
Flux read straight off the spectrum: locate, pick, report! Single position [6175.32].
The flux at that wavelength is 1.962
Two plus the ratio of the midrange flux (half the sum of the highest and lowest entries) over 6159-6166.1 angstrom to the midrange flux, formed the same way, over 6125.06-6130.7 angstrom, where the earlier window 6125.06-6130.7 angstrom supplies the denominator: 2.93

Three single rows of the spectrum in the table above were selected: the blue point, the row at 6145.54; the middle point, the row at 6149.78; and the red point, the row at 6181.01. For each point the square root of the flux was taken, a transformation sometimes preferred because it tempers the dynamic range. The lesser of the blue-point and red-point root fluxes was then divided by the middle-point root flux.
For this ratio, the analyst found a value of 1.00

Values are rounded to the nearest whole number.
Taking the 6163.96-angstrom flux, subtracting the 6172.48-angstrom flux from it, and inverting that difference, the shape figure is -100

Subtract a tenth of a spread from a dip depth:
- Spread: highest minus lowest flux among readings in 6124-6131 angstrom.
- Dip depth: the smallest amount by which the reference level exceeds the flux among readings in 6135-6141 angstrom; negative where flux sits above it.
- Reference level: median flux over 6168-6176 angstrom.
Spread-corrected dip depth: -0.30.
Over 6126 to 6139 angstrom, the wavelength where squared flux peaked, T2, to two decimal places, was 6129.99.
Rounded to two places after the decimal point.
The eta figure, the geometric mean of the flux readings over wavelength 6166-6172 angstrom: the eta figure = 2.08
